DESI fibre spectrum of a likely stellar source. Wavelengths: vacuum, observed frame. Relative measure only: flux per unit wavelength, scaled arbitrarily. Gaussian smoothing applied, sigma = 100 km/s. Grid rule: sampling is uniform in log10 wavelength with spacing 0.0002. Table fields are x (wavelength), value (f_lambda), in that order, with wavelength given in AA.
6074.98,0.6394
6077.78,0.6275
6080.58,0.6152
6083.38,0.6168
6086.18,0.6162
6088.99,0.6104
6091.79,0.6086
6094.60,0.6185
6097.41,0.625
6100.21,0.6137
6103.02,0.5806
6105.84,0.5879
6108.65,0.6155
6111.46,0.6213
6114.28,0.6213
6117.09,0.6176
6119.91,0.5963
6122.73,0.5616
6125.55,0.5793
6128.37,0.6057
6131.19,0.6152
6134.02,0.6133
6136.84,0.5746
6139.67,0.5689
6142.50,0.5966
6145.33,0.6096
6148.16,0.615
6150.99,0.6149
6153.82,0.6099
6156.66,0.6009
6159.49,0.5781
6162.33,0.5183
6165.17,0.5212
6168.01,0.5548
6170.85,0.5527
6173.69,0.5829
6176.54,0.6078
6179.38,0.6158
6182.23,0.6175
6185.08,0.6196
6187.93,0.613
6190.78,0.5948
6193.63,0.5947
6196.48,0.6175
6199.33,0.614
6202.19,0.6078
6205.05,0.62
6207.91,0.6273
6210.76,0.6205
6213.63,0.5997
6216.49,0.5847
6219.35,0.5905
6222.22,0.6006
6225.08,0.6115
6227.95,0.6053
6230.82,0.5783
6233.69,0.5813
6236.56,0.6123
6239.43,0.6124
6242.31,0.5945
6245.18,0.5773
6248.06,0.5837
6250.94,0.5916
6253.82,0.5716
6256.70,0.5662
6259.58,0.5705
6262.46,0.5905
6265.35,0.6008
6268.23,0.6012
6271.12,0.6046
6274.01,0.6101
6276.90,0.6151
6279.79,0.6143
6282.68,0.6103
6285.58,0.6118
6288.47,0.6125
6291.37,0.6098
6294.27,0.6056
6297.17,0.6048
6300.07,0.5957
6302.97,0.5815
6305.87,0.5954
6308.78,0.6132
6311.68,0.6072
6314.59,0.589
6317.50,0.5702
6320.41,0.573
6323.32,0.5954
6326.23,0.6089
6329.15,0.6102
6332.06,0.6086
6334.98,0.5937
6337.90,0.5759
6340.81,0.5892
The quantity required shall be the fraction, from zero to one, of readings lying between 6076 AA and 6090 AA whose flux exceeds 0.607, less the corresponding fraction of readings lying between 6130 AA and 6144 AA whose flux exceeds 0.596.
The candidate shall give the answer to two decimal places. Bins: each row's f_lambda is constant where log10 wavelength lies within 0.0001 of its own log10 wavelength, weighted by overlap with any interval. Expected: 0.40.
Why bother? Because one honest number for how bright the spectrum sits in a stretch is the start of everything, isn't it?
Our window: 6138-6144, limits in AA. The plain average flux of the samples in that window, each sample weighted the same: 0.58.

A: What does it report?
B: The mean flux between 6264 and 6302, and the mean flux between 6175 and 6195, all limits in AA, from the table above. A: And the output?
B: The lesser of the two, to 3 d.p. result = 0.607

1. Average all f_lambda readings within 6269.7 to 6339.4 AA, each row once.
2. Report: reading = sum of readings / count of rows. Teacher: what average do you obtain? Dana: 0.601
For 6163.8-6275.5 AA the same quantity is 0.595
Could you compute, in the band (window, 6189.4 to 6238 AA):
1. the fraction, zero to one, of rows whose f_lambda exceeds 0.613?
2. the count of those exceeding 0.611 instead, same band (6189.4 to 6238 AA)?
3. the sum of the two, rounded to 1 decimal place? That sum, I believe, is 7.3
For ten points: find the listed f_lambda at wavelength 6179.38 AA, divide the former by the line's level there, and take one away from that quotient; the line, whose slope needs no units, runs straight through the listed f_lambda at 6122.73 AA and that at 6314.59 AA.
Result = 0.08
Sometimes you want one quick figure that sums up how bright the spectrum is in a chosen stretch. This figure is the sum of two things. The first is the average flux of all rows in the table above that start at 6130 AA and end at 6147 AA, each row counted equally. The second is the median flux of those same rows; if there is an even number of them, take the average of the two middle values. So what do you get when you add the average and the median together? 1.20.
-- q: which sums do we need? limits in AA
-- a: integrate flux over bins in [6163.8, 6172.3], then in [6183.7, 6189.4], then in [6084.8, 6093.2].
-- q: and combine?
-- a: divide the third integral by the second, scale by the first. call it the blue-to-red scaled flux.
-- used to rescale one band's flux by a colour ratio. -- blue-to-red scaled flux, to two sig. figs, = 6.8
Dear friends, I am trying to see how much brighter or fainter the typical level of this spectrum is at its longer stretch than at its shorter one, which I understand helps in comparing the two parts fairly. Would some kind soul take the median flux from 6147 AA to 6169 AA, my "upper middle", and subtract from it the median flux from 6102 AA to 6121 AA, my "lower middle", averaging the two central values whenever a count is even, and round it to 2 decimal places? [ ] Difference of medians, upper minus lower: -0.03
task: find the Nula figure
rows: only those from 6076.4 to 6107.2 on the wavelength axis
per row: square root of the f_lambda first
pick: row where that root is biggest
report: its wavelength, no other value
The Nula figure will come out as 6077.78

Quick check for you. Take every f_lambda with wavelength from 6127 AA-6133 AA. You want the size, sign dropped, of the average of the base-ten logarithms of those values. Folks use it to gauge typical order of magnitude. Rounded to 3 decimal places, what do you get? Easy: 0.214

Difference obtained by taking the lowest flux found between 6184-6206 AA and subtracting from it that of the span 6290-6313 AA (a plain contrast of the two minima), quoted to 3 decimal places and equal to 0.013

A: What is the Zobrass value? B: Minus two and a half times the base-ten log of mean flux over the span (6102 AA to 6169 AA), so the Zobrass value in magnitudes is 0.571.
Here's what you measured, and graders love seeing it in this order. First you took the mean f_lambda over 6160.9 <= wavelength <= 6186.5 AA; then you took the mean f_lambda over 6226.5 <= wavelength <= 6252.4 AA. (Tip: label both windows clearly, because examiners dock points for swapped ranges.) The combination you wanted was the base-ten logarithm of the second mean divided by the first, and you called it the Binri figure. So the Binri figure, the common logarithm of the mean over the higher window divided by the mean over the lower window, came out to 0.012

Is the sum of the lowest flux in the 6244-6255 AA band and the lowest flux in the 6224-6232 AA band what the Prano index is 1.15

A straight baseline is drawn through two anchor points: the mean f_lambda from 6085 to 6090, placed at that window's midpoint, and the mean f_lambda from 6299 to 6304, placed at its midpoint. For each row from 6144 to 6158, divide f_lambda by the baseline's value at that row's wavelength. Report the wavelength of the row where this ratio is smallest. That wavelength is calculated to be 6156.66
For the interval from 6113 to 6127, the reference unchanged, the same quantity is 6122.73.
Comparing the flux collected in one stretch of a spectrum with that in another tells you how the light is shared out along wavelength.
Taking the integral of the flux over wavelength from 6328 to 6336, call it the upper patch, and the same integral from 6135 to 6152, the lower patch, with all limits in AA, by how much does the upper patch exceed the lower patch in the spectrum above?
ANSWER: -5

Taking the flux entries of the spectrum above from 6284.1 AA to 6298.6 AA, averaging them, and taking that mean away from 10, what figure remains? 9.39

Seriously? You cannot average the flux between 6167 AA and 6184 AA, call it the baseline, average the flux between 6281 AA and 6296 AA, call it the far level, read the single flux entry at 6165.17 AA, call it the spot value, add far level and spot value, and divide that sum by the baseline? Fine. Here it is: 1.92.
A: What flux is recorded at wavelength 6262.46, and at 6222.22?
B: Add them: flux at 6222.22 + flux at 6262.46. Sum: 1.19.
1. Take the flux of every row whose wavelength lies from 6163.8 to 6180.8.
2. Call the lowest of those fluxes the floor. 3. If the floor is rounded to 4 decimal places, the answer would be 0.5212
